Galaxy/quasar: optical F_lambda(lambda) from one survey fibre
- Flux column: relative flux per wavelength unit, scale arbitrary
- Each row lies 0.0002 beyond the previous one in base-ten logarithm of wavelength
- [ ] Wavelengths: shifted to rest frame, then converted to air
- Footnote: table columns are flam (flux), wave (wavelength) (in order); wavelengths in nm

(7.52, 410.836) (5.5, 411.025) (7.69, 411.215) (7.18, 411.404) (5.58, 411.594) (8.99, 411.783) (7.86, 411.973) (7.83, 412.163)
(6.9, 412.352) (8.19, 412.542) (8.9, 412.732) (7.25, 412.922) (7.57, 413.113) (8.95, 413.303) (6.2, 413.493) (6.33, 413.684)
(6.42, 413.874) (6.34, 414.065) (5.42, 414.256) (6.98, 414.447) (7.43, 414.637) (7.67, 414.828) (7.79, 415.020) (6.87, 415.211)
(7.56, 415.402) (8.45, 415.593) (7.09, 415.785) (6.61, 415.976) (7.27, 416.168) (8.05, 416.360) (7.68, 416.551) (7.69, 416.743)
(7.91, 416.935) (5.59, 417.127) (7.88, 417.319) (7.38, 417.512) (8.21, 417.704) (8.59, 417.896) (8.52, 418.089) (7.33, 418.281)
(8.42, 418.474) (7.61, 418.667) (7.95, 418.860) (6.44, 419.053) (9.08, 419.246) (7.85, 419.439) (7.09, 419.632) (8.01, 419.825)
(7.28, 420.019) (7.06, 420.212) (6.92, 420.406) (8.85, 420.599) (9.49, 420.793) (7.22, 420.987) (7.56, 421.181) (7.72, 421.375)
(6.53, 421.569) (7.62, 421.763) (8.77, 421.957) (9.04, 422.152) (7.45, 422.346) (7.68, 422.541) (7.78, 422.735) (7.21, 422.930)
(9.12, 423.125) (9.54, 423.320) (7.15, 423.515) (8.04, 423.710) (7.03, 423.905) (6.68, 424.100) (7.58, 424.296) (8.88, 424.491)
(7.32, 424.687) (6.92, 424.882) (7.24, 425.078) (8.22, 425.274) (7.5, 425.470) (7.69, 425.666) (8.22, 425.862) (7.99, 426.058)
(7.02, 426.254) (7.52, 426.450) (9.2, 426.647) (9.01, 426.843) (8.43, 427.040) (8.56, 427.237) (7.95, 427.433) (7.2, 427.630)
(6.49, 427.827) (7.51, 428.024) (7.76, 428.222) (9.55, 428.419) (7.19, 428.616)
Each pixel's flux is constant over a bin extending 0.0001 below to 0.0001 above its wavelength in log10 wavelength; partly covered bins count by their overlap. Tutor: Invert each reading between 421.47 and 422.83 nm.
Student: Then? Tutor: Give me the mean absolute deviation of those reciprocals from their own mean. 0.010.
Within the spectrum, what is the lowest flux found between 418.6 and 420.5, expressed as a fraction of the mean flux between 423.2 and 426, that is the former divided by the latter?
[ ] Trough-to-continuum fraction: 0.83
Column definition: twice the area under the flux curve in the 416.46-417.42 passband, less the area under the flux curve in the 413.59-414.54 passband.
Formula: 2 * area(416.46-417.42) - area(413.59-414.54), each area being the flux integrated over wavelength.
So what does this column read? 8.1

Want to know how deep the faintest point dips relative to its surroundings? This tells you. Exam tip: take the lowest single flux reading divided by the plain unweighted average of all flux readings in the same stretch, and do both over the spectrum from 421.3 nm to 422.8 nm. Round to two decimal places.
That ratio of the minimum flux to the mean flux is 0.83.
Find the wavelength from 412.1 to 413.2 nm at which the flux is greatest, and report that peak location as 412.732 nm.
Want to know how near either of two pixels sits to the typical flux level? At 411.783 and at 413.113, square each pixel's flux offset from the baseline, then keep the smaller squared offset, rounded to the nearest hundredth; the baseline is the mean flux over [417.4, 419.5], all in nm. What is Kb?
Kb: 0.14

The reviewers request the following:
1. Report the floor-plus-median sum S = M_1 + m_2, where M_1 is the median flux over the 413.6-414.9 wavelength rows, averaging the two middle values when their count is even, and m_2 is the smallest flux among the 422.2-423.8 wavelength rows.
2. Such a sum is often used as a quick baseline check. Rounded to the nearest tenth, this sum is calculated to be 13.6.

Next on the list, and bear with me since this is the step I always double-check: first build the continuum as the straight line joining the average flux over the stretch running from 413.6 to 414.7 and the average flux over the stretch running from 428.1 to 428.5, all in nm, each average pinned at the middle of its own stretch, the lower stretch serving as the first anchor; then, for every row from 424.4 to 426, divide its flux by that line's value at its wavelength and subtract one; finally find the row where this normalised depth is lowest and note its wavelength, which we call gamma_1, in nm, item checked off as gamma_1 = 424.882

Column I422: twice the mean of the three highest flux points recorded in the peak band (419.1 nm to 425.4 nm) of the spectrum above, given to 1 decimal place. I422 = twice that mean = 18.8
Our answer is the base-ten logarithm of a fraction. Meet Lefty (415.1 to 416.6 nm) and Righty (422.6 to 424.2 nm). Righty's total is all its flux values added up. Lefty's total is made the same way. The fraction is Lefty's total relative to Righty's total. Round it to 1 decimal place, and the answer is 0.0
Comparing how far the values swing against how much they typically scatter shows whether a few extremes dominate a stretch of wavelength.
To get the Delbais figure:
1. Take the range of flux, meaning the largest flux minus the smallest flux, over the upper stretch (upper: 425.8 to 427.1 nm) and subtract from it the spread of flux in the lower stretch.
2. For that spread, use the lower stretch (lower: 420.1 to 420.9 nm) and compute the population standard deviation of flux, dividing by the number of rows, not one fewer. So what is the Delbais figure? 1.07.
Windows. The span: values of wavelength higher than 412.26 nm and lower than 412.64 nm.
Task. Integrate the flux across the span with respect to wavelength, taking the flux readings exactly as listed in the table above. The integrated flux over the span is 2.87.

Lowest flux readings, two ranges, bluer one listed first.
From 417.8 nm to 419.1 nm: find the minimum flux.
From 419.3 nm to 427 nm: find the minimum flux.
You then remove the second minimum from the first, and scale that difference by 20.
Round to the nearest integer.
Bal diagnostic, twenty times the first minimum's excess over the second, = -2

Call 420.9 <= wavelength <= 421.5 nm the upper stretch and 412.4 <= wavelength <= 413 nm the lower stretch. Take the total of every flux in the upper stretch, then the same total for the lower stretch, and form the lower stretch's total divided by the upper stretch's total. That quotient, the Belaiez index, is 1.08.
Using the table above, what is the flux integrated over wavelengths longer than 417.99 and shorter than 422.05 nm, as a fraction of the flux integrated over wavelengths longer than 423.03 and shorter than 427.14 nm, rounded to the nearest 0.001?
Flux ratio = 0.970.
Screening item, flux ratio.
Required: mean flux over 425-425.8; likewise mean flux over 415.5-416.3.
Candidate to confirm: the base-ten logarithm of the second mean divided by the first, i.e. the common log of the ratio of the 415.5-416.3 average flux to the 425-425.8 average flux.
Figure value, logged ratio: -0.018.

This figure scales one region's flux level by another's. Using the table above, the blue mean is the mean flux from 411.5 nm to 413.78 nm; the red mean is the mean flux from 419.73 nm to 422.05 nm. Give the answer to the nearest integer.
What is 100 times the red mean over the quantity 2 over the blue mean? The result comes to 2925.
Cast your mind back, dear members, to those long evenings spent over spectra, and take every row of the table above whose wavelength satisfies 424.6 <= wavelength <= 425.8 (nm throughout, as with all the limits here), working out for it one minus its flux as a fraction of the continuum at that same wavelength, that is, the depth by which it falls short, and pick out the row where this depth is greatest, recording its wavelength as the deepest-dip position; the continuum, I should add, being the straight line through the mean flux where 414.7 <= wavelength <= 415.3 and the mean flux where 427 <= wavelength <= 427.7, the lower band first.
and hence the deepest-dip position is 424.882 nm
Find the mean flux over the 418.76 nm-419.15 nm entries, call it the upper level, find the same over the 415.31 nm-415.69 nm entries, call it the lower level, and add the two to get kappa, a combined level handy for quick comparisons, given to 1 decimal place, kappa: 15.2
